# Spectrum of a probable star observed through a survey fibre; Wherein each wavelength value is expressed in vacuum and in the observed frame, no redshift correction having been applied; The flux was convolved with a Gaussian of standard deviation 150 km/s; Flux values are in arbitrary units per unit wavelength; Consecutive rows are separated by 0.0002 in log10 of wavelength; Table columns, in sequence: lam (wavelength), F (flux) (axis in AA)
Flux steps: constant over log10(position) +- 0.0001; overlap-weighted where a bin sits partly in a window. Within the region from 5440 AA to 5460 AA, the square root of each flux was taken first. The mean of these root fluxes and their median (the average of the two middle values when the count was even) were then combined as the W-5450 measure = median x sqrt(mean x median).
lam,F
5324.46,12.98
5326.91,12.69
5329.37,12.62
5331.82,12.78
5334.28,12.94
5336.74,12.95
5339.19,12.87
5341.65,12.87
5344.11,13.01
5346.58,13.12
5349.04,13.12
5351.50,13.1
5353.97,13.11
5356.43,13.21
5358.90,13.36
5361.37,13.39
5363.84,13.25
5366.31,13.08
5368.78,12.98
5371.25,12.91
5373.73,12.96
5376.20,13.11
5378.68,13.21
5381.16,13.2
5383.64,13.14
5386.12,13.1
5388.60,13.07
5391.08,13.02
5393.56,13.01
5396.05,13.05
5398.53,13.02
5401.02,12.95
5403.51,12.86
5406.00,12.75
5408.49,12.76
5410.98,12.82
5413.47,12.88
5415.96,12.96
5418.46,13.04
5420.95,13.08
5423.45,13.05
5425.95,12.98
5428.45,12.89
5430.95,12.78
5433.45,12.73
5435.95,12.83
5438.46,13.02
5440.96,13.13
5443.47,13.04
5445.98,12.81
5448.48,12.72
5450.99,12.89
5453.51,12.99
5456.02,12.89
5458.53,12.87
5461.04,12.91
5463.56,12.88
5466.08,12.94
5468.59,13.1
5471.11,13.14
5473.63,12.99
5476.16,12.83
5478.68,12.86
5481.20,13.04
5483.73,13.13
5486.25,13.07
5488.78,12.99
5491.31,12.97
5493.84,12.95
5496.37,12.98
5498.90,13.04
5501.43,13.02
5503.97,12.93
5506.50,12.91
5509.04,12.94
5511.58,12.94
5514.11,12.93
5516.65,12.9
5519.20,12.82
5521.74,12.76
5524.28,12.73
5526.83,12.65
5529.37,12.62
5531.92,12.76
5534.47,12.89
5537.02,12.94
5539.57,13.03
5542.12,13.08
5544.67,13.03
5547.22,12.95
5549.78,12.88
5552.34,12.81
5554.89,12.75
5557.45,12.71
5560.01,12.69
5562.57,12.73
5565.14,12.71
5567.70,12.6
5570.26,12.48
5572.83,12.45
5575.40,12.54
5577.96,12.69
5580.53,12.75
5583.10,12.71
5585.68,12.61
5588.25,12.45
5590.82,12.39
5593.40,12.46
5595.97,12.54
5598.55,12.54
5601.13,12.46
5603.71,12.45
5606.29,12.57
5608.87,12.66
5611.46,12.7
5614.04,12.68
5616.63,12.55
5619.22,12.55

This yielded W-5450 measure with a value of 12.9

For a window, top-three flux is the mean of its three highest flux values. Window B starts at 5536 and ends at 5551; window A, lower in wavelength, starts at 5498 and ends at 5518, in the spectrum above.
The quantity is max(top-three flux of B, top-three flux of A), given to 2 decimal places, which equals 13.05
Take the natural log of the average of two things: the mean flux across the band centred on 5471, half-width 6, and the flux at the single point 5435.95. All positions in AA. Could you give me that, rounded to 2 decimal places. 2.56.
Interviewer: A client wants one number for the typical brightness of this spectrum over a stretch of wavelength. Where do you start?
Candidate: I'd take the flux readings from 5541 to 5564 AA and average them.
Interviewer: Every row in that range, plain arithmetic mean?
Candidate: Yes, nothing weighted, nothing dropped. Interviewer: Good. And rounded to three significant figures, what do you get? 12.8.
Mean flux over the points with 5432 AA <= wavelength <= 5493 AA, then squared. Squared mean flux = 168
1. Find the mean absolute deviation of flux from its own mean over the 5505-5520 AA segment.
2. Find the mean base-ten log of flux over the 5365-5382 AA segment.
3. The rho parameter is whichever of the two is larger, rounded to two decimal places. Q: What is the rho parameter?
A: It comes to 1.12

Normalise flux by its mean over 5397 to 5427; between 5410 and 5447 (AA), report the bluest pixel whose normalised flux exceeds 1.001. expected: 5415.96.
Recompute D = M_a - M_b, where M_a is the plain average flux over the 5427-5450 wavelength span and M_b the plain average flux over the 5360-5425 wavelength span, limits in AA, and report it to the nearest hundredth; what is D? -0.14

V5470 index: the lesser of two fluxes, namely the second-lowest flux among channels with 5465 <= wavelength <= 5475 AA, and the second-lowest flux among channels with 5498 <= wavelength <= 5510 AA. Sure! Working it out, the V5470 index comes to 12.9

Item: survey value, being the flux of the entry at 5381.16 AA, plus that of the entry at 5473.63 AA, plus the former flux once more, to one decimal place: 39.4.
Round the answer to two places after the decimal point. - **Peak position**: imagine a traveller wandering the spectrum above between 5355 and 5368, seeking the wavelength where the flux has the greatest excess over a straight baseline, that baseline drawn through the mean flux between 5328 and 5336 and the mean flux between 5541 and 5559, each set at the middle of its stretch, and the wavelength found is 5361.37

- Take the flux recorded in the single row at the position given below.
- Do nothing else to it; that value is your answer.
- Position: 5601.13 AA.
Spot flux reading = 12.46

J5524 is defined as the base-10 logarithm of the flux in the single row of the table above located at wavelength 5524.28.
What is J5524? 1.10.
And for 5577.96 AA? 1.10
